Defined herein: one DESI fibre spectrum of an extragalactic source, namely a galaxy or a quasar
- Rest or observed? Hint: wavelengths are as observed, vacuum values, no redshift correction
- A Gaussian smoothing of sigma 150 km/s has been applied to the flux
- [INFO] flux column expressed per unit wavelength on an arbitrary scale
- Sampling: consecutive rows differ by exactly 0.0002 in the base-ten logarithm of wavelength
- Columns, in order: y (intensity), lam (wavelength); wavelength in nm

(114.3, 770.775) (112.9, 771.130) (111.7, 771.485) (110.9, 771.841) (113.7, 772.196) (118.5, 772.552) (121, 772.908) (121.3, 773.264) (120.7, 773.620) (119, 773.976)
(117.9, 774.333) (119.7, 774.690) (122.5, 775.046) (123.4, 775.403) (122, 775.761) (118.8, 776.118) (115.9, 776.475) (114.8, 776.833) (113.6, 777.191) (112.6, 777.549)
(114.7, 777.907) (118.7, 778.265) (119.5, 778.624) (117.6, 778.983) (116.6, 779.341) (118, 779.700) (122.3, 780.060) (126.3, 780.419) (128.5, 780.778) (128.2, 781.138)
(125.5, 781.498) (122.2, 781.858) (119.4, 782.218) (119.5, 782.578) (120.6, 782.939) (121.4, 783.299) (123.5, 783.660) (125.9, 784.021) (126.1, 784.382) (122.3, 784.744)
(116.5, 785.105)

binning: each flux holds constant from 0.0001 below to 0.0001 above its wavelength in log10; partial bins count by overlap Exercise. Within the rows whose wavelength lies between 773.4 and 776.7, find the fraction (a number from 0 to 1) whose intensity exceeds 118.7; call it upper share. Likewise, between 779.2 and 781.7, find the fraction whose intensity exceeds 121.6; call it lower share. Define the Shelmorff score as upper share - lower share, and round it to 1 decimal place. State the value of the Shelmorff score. 0.1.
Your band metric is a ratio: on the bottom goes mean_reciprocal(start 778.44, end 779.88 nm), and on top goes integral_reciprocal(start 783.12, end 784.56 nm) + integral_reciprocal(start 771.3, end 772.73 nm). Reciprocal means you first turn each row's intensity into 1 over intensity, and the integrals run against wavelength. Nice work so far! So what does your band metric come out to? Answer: 2.85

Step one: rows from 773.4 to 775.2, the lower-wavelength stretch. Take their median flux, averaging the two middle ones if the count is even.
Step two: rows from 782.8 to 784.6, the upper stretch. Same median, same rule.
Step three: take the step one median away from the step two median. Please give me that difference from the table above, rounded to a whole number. 4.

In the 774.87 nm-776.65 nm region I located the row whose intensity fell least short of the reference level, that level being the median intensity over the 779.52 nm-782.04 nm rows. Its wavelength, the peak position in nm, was 775.403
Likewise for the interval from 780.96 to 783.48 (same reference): 781.138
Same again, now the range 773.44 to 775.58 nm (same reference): 775.403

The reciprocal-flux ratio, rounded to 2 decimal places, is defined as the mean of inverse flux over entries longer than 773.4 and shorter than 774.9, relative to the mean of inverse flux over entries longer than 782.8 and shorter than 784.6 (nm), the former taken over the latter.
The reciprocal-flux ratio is 1.03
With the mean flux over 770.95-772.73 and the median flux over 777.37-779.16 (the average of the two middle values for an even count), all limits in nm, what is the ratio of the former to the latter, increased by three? 3.97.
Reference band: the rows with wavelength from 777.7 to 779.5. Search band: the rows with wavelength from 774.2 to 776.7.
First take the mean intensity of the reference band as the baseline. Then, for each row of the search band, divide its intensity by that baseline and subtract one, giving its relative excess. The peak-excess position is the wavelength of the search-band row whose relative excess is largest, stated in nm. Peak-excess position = 775.403 nm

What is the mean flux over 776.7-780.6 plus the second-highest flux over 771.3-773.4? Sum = 239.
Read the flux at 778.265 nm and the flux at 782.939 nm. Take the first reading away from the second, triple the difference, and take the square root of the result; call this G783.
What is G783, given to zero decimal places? 2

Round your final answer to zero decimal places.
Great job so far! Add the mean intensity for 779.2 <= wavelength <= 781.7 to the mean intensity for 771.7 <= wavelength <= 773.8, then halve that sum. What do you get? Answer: 121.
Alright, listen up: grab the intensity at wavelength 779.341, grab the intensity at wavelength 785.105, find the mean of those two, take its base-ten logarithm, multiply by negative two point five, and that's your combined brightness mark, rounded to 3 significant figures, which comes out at -5.17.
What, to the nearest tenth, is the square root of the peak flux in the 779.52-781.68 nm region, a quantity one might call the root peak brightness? 11.3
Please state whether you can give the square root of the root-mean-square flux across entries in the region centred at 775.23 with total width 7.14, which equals 10.9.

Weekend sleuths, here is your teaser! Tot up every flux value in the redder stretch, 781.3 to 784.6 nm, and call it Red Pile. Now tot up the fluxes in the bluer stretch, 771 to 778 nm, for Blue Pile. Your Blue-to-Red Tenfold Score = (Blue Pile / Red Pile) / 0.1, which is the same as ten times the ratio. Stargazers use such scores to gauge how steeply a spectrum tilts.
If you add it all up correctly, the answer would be 21.2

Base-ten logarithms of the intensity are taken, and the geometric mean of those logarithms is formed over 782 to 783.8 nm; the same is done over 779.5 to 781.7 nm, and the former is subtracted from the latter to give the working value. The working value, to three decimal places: 0.014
